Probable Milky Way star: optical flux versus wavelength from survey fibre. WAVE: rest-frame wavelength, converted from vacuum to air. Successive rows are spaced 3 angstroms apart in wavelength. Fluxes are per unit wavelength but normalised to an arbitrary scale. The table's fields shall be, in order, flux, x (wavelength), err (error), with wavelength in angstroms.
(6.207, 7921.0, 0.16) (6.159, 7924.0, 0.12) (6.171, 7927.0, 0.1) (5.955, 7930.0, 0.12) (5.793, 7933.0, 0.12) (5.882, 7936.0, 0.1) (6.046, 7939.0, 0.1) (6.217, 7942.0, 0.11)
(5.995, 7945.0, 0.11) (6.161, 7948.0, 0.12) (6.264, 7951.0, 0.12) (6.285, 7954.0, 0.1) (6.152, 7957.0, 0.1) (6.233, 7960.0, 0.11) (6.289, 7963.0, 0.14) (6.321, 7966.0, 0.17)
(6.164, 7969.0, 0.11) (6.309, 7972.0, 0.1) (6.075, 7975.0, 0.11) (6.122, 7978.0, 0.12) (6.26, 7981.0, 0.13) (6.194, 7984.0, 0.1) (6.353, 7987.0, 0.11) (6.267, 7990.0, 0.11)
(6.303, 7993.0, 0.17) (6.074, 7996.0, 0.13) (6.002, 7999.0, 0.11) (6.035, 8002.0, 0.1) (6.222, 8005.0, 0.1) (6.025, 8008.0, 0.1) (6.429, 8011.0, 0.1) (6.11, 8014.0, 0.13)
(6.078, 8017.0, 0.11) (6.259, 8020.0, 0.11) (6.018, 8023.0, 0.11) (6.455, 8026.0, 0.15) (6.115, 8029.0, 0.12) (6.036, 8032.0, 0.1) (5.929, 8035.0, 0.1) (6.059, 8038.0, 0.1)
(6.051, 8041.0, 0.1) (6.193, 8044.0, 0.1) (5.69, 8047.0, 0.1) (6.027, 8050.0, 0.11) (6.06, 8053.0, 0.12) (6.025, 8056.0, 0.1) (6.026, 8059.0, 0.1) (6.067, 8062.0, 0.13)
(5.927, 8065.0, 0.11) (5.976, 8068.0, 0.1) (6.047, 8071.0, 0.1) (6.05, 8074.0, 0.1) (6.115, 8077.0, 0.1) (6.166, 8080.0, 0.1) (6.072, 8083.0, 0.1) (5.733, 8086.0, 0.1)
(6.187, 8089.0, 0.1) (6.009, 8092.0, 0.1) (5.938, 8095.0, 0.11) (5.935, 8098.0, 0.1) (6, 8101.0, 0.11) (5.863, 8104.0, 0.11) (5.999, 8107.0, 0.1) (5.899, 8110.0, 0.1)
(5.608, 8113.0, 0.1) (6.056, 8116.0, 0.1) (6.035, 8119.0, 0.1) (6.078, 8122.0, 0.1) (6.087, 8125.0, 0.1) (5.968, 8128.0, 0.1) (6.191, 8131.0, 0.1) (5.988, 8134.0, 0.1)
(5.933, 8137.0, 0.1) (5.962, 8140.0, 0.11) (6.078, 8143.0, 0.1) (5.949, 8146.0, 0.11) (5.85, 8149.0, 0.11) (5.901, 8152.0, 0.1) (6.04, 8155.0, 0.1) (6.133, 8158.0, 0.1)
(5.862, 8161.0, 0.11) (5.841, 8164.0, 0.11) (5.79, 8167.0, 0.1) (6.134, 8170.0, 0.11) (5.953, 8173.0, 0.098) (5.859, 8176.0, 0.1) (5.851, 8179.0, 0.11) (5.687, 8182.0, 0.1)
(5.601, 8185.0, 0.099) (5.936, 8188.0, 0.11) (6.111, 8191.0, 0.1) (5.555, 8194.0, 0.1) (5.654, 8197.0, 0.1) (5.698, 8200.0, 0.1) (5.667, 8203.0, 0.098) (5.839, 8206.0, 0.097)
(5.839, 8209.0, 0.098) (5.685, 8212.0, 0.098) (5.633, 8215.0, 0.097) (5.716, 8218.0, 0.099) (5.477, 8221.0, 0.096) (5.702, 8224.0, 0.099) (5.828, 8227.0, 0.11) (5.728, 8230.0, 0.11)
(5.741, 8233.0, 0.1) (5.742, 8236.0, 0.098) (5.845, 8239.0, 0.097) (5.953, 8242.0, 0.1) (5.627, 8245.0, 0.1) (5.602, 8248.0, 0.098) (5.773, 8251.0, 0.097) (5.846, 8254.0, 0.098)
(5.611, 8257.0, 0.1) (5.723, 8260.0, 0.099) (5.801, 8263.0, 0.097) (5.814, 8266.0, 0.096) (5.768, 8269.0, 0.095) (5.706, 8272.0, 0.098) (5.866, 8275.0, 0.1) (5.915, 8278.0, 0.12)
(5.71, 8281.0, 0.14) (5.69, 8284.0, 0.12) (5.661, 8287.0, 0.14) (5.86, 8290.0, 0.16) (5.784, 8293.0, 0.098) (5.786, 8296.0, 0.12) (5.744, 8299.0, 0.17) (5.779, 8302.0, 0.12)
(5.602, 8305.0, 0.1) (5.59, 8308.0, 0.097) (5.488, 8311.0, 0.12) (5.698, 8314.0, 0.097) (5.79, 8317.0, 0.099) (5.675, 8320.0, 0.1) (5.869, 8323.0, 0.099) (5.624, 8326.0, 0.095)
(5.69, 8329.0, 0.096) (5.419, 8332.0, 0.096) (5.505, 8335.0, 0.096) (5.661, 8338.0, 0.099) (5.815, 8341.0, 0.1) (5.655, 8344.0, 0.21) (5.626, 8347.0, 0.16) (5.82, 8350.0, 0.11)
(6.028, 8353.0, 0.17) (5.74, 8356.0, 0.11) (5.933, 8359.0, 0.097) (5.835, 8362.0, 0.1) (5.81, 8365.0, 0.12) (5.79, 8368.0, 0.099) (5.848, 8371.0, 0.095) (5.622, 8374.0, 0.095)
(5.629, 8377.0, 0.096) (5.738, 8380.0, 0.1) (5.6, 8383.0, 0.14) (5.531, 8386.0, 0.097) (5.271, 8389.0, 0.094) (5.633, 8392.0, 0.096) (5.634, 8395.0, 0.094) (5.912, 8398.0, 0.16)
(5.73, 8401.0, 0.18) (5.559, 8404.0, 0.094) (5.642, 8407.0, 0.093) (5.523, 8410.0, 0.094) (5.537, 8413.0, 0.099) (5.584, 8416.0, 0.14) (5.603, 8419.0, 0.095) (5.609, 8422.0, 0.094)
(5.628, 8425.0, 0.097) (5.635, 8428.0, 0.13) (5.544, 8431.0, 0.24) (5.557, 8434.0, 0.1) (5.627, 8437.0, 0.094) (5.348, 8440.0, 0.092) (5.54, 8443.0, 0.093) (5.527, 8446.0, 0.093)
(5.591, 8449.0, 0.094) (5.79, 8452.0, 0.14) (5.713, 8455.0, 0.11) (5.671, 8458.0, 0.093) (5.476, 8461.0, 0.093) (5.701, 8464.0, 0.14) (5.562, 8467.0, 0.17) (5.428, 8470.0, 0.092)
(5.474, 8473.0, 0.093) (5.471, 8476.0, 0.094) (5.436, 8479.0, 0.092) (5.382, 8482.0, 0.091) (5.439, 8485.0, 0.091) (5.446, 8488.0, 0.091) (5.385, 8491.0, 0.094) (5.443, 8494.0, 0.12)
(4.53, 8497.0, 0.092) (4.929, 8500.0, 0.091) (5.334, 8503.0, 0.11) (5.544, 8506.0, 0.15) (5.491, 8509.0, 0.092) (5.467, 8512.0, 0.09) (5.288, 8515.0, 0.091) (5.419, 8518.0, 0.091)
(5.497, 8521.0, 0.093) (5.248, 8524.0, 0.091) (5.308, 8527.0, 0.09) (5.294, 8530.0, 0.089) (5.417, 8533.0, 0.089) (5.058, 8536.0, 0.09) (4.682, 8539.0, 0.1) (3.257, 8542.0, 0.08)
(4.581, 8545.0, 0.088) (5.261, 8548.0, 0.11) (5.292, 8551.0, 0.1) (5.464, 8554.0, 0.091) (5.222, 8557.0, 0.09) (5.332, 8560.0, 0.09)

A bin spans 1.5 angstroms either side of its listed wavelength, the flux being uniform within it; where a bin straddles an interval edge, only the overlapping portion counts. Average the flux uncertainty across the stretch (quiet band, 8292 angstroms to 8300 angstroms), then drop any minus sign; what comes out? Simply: 0.129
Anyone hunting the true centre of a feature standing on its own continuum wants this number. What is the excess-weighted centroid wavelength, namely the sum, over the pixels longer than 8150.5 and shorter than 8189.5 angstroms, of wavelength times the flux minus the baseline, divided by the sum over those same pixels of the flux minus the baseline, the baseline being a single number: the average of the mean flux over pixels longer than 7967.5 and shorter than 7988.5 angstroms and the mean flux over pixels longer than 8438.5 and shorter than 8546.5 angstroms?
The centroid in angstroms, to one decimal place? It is 8163.6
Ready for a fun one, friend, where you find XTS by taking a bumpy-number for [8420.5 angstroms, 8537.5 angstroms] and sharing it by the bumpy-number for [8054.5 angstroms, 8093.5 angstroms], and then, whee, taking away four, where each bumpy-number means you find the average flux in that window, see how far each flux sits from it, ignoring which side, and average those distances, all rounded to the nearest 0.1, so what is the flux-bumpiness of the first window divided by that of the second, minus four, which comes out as -2.1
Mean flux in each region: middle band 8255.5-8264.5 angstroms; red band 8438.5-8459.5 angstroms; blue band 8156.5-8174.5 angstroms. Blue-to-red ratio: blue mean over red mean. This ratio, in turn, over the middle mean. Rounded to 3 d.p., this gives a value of 0.186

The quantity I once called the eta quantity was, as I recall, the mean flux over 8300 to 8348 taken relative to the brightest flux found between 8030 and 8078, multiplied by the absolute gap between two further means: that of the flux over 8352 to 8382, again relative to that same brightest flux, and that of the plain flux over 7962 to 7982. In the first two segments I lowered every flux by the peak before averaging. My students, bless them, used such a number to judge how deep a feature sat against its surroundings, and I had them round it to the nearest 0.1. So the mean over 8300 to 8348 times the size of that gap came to -3.6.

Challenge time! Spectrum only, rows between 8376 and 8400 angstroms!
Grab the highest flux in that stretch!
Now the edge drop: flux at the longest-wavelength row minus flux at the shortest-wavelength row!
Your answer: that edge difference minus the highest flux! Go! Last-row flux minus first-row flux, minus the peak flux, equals -5.6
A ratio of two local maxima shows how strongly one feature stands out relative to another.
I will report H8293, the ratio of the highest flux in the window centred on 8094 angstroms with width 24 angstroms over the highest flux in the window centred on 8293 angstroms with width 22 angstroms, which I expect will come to 1.06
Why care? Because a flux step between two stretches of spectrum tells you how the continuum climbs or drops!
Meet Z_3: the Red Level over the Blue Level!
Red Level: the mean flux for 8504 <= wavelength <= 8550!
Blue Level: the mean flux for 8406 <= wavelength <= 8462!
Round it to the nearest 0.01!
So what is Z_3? 0.92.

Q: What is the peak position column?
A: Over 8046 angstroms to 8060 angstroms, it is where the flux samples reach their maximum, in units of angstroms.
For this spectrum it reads 8053.0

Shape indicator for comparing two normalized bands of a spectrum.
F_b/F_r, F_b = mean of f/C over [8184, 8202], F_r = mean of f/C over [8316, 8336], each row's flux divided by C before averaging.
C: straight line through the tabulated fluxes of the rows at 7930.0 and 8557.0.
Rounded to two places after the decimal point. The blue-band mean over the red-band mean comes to 0.99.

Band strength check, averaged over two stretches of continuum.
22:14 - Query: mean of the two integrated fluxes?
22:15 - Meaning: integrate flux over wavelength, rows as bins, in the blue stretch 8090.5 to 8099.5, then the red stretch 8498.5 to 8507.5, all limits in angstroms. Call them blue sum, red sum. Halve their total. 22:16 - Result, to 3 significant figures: 50.5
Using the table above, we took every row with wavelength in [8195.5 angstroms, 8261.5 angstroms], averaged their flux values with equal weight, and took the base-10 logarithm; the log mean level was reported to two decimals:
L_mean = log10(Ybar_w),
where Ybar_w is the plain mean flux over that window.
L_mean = 0.76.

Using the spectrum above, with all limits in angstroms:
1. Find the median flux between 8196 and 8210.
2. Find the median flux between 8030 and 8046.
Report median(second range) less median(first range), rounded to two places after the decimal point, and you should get 0.35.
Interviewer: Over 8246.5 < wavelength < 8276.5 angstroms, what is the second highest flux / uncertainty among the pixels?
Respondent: 60.6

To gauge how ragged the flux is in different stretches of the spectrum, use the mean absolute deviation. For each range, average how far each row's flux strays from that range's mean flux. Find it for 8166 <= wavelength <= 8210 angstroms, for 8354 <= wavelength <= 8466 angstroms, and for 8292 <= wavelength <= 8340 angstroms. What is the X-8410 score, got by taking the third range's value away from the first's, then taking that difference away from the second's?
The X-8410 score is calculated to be 0.065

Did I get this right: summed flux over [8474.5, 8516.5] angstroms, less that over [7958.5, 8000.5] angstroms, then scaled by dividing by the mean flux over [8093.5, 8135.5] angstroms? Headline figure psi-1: -2.1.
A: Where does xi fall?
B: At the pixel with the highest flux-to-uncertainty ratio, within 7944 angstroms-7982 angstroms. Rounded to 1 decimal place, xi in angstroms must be 7972.0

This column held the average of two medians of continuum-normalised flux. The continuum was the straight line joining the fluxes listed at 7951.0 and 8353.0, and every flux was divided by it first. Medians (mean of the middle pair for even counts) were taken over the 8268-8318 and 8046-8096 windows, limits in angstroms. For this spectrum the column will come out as 0.960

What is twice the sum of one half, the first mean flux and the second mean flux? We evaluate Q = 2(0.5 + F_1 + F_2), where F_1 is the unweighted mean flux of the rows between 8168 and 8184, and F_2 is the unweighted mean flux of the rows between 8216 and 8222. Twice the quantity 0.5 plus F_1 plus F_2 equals 24.0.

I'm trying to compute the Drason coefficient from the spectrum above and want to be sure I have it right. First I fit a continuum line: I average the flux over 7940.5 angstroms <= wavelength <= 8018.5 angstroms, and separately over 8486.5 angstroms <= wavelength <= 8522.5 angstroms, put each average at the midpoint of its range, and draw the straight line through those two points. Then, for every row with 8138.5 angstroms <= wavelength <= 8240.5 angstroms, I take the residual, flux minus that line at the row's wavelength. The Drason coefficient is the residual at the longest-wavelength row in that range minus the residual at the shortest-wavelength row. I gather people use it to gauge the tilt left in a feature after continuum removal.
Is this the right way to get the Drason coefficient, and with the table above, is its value 0.05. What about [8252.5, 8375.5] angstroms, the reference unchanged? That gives -0.02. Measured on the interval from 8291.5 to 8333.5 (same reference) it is -0.30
